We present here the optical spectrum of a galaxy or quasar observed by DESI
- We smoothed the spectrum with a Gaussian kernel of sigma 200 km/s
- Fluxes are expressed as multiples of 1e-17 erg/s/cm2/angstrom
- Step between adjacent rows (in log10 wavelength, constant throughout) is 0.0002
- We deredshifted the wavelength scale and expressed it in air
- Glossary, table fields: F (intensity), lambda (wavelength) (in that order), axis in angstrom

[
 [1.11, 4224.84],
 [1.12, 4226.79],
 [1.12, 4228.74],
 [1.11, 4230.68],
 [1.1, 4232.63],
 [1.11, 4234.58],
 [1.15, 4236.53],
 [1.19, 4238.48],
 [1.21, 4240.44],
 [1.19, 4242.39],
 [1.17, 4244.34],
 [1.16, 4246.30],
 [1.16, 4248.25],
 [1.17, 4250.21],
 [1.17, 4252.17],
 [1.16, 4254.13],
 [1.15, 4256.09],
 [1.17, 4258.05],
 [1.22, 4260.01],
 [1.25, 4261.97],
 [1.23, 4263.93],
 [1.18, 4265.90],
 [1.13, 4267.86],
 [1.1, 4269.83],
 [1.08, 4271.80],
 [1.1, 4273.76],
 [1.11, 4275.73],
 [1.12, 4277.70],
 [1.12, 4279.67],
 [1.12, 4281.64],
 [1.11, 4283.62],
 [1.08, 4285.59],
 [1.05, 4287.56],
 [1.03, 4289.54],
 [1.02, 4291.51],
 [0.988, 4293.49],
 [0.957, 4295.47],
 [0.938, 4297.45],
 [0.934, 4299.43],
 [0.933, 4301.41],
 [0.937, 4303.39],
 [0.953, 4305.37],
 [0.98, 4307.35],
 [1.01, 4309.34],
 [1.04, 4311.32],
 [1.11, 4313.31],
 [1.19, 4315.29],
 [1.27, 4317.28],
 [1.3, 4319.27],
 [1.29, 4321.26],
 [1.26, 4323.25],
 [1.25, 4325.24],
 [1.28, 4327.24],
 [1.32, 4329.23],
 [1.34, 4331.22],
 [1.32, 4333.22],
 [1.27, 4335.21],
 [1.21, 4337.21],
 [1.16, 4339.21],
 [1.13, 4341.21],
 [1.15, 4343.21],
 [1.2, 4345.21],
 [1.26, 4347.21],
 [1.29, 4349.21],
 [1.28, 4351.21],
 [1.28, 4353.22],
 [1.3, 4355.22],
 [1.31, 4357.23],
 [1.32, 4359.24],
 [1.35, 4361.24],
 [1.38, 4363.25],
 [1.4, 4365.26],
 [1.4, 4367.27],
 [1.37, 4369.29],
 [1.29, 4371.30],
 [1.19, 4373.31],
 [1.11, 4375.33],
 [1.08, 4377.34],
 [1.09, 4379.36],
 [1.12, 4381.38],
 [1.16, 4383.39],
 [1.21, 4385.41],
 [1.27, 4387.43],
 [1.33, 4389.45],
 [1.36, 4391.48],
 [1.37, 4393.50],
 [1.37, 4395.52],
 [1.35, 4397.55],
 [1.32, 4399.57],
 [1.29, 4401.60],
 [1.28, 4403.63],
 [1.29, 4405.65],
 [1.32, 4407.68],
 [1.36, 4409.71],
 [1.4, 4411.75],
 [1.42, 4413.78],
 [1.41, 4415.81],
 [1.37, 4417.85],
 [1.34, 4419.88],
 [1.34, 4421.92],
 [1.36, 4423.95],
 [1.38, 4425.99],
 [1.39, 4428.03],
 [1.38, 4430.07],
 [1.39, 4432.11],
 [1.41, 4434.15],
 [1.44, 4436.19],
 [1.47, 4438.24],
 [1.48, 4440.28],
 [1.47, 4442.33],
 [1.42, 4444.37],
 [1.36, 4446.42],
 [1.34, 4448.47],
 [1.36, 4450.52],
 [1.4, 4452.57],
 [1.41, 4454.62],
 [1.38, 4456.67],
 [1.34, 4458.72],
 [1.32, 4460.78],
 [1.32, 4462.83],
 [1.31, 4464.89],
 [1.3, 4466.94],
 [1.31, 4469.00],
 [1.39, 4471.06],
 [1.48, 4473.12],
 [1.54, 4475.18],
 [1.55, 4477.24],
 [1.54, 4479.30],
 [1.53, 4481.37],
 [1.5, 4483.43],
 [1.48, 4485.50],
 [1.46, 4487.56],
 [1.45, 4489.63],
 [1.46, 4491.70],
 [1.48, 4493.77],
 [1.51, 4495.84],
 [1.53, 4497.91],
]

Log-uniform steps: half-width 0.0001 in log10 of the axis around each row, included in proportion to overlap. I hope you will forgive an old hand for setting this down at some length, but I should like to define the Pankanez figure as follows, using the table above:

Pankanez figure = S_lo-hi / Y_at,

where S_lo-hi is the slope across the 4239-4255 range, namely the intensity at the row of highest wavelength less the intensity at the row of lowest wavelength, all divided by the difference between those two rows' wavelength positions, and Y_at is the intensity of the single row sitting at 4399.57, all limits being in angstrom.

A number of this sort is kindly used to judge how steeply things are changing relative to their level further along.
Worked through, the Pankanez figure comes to -0.0028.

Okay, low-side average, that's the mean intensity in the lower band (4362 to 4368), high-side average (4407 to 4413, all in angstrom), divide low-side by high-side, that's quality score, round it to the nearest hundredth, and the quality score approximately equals 1.02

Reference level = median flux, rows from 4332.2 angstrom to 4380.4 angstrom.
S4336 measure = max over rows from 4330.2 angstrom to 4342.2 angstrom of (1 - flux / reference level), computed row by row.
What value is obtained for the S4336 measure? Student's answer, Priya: 0.12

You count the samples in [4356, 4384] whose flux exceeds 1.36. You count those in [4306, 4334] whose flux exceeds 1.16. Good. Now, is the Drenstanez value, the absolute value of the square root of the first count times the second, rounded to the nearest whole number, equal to 6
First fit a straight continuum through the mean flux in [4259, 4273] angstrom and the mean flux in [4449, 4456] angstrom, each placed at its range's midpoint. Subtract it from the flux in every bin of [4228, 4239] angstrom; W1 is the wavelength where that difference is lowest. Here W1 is 4232.63 angstrom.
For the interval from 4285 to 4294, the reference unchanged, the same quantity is 4293.49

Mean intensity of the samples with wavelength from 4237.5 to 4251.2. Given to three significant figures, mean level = 1.18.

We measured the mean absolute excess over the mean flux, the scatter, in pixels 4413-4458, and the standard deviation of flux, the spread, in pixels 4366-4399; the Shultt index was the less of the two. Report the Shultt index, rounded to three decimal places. 0.033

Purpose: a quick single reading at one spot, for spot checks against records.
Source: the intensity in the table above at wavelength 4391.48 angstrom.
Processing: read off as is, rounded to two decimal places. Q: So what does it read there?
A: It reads 1.36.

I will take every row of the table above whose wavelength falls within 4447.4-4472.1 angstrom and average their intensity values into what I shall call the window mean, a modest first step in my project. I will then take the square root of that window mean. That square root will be 1.16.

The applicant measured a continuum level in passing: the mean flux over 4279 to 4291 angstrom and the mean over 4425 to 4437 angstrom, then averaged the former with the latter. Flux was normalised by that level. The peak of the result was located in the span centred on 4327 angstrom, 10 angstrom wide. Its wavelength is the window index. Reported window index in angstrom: 4331.22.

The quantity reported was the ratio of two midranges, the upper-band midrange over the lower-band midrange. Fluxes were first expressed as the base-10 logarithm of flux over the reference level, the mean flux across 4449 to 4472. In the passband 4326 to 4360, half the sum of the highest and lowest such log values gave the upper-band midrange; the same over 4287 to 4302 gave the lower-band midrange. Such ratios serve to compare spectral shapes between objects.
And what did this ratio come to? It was 0.30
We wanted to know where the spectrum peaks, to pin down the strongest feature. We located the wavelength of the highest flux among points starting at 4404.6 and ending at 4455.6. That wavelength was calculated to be 4440.28 angstrom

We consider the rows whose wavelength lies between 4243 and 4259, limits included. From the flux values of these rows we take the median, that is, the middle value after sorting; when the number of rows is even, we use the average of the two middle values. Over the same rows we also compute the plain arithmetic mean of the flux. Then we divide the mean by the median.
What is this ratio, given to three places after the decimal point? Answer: 0.999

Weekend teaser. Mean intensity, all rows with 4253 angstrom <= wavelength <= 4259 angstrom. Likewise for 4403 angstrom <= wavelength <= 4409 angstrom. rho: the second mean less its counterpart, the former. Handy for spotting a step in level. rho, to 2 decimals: 0.14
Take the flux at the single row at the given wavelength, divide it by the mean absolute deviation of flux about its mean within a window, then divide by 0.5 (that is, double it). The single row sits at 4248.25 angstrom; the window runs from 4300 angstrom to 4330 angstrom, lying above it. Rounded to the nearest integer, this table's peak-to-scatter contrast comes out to 17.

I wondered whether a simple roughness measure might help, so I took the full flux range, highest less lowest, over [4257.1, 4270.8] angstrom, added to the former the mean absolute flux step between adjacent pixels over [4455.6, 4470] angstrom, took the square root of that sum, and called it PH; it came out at 0.406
